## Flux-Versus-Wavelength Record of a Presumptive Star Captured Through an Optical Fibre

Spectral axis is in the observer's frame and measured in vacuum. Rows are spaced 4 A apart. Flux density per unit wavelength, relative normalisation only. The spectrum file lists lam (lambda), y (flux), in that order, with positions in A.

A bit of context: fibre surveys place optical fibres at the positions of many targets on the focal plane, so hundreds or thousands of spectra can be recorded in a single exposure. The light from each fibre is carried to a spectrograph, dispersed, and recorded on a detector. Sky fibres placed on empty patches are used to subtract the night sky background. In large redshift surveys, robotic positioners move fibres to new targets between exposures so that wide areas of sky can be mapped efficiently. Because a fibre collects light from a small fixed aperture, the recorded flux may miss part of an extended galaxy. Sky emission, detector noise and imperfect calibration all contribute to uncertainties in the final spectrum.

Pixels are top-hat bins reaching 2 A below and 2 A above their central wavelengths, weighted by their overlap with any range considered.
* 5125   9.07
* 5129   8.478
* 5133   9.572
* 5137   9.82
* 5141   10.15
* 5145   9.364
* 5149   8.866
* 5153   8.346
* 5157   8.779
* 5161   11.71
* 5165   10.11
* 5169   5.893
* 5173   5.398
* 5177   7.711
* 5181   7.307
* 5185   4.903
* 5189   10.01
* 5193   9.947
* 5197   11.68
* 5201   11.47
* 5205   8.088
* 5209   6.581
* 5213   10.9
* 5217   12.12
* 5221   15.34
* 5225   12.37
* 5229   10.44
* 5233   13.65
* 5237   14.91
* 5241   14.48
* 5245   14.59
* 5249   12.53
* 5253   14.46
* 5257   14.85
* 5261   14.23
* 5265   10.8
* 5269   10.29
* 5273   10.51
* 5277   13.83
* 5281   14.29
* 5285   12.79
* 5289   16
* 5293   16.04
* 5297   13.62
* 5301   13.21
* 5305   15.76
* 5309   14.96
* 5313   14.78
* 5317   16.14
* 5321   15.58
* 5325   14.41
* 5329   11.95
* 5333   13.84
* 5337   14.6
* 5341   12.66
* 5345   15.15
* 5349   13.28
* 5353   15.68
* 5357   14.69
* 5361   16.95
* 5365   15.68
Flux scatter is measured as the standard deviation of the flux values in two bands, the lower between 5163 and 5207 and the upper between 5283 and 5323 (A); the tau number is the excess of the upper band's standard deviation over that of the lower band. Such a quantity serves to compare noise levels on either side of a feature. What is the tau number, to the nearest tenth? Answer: -1.1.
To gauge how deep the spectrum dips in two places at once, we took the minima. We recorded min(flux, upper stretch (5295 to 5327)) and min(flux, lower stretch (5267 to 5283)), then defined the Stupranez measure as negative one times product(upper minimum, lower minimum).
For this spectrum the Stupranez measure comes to -136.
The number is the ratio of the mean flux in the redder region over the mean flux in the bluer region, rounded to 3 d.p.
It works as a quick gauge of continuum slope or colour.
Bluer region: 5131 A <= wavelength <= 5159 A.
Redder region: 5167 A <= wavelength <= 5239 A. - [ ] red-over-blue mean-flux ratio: 1.071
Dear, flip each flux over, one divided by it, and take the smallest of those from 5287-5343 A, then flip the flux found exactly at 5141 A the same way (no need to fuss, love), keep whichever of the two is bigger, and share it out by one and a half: 0.066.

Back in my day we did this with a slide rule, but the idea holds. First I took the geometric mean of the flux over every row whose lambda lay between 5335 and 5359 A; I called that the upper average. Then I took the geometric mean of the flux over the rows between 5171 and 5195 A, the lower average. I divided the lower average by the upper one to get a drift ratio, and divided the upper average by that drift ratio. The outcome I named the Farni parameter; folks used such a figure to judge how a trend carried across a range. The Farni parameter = 28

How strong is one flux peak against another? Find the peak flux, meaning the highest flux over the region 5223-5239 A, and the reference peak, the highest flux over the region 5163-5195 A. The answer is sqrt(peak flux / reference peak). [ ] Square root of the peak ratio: 1.21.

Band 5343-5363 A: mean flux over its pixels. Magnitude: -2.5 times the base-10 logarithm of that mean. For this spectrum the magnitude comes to -2.95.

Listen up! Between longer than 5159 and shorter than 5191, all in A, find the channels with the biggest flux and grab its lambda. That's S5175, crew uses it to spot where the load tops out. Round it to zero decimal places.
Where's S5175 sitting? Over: 5161 A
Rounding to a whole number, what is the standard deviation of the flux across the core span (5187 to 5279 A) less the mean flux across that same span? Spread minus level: -10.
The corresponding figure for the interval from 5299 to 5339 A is -13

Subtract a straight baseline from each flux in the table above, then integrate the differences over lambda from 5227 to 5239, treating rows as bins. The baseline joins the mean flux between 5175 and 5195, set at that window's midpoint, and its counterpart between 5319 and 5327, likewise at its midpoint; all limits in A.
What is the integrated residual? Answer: 31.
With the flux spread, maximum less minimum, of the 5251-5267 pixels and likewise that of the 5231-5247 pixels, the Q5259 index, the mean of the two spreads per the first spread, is 0.66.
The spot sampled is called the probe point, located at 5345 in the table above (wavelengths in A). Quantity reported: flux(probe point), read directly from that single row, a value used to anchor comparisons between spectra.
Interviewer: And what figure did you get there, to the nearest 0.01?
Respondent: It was 15.15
